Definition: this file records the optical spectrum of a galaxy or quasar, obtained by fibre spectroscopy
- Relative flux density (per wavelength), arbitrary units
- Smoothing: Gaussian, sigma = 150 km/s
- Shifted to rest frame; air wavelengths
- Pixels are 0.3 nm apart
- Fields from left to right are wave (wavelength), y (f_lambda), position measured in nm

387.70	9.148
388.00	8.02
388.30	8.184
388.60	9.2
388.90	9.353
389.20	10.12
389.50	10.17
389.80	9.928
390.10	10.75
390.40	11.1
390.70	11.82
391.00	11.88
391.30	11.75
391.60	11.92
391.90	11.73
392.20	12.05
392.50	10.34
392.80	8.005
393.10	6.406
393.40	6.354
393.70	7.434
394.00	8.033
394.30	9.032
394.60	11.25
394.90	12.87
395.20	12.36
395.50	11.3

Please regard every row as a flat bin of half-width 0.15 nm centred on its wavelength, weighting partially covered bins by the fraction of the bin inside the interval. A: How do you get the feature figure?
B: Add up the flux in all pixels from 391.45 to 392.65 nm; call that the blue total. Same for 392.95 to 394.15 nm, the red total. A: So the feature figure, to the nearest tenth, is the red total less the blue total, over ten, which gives -1.8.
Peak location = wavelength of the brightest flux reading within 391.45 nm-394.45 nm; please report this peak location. 392.20 nm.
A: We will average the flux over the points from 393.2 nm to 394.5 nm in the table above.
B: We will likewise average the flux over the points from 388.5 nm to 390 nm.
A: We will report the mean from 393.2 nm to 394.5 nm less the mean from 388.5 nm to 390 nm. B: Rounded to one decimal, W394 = -2.0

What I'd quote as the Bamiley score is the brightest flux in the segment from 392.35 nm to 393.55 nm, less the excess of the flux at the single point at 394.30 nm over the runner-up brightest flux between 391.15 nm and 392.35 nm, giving 13.2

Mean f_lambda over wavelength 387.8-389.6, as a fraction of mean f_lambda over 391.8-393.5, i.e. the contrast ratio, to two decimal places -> 1.00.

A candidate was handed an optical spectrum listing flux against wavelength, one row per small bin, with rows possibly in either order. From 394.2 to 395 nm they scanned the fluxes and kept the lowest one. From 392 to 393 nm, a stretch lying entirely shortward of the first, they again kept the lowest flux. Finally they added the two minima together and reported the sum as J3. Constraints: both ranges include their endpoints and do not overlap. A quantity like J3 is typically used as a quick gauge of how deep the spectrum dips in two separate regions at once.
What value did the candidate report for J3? 17.0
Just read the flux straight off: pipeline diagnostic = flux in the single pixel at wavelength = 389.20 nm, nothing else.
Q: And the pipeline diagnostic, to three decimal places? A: 10.120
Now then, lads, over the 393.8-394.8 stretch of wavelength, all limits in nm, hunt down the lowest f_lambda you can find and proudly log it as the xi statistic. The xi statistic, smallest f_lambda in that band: 8.033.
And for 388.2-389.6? 8.184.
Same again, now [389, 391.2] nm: 9.928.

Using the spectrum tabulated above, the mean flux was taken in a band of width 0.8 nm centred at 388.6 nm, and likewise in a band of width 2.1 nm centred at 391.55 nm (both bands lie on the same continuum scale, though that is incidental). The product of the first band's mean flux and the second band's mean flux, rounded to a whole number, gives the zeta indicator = 104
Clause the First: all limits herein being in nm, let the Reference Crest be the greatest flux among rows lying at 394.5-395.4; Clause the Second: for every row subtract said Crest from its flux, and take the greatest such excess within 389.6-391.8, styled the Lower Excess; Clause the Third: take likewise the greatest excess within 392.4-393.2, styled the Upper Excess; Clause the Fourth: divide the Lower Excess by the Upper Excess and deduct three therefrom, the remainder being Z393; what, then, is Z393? -2.6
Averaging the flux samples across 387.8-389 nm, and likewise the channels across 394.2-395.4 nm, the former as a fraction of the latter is 0.76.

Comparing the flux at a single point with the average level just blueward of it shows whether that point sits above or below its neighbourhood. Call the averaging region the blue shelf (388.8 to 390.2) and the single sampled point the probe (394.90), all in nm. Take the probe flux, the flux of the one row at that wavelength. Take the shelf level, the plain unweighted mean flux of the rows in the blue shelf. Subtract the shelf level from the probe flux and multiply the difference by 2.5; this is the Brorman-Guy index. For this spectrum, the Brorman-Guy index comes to 7.0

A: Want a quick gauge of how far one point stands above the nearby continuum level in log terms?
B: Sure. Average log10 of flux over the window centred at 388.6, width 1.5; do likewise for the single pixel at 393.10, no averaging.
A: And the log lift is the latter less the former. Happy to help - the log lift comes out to -0.14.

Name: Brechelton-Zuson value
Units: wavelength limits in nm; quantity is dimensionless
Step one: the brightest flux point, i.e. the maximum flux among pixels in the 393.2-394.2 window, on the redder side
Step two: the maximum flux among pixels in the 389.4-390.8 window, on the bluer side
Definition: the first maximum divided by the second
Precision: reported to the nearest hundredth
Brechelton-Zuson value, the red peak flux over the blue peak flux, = 0.68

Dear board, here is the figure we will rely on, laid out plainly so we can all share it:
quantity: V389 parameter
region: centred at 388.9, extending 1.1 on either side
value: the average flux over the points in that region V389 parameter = 9.3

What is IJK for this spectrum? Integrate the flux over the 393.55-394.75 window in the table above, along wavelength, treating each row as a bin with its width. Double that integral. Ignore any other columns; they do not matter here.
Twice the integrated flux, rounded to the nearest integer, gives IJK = 21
